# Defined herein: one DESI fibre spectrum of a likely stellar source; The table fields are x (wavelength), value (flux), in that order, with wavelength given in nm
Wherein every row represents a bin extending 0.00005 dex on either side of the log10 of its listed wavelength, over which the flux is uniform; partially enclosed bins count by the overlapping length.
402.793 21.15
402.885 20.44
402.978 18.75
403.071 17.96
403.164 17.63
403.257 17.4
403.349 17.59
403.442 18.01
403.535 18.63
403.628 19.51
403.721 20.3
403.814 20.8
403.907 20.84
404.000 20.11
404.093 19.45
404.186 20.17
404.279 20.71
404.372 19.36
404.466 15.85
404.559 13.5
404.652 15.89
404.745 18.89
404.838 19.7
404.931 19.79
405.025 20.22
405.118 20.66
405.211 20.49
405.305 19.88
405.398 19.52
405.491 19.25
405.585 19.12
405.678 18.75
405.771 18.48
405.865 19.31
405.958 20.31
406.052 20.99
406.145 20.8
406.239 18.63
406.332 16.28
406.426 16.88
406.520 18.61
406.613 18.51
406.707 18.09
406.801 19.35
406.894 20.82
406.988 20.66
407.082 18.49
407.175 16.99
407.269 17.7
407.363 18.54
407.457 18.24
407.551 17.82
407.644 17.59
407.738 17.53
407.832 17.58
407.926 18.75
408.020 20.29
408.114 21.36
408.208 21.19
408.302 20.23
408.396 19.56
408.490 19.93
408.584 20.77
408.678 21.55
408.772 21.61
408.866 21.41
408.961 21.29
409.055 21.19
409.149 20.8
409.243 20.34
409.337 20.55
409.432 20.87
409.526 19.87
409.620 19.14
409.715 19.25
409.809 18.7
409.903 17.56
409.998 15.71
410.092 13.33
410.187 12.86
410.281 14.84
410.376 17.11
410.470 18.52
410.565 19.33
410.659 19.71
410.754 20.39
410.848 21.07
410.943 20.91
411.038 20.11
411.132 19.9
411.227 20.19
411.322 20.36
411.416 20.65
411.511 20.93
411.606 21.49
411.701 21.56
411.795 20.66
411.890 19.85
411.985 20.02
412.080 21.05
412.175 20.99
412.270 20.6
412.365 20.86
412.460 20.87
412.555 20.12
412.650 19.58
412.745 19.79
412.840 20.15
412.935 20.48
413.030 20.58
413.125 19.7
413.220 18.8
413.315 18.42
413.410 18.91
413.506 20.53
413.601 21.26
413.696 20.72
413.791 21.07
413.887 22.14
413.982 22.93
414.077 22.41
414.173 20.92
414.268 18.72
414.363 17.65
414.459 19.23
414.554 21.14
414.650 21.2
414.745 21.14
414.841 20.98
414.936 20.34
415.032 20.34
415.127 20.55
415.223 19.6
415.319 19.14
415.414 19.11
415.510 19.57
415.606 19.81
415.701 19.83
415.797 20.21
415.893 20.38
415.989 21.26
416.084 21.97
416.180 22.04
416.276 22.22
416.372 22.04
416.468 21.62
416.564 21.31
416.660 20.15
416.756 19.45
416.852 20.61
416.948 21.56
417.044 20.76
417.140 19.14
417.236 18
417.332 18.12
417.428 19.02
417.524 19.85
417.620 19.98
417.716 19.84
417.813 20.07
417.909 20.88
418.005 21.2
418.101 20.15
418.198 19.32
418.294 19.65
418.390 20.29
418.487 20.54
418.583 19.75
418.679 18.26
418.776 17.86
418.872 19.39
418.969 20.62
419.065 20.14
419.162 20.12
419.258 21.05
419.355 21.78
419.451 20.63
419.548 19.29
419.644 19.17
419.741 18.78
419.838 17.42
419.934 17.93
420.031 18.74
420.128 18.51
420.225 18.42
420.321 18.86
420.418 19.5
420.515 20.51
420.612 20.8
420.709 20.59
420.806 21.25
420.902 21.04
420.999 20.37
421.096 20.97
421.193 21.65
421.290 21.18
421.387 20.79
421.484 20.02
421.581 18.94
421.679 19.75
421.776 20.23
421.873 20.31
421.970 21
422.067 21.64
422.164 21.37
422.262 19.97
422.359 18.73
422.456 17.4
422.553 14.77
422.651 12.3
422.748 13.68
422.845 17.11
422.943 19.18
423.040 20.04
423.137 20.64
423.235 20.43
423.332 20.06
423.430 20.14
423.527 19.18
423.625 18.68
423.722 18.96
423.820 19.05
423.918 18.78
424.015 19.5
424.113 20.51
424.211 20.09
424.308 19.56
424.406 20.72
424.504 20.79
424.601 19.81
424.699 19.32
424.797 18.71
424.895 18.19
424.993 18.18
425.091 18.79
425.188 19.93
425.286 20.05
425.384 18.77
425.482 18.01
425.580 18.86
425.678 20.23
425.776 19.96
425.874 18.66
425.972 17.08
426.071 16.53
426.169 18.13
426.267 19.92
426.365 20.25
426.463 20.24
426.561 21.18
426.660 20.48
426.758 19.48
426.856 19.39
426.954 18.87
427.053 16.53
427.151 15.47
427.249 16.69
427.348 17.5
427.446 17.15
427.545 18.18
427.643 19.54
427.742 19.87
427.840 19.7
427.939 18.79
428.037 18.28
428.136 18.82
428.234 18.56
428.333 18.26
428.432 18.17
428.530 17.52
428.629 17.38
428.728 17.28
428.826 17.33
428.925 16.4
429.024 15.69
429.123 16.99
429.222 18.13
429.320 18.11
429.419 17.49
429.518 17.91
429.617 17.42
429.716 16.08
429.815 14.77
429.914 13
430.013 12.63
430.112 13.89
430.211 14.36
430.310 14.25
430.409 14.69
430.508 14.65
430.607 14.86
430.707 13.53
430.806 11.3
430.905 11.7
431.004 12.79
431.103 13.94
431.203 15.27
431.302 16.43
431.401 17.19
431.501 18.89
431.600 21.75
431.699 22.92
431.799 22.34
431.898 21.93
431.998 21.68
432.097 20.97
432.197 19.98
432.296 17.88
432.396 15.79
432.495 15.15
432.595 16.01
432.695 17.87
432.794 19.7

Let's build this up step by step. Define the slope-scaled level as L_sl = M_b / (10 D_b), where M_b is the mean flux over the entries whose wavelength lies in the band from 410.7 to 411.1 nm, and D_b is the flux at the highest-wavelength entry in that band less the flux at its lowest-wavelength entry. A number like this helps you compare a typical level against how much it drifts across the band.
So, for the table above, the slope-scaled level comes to -7.4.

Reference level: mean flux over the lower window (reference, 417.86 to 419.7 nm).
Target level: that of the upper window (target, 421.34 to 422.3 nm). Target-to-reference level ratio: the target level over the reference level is 1.02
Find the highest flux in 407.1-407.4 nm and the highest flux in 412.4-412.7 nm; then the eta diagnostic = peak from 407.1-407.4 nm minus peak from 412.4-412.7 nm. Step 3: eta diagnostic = -2.3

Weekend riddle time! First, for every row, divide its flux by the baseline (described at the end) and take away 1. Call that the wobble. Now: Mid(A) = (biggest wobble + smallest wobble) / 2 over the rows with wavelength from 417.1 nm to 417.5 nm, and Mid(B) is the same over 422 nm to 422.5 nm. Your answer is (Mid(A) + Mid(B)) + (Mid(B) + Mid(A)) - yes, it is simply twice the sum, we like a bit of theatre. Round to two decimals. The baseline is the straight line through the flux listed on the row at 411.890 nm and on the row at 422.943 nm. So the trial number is -0.07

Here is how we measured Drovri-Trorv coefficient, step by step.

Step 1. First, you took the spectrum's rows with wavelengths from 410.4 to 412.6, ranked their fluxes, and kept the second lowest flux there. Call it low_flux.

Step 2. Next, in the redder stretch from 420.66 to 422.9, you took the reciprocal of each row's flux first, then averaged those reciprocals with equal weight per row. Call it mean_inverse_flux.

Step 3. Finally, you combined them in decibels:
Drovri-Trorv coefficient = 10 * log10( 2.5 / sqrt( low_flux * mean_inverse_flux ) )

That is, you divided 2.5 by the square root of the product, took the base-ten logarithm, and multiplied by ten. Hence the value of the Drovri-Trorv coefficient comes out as 3.93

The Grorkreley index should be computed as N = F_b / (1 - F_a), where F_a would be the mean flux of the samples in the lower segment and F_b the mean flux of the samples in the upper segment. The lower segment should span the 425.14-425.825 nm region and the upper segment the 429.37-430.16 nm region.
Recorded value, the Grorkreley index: -0.84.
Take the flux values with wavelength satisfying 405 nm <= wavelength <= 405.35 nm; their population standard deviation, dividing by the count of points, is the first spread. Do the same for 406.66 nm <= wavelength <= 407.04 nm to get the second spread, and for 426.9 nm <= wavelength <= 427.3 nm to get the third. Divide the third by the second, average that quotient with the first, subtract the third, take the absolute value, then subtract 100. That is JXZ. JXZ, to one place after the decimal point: -99.5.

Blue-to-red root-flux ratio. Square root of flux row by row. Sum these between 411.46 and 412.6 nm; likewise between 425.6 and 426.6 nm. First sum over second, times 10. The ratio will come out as 12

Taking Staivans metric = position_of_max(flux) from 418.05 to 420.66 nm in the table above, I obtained 419.355 nm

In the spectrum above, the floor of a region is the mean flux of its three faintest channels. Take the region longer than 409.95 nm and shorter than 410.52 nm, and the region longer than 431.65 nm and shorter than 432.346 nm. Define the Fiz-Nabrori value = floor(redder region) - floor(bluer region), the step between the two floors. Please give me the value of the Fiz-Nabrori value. 5.9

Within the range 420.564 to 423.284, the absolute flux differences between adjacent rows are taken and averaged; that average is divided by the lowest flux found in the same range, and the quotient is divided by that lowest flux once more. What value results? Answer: 0.006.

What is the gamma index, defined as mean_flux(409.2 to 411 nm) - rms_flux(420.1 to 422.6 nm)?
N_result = -1.6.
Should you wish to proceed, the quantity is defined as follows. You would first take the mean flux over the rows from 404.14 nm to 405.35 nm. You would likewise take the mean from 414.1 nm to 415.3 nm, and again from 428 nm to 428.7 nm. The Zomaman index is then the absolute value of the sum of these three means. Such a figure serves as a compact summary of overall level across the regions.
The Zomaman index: 57.1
